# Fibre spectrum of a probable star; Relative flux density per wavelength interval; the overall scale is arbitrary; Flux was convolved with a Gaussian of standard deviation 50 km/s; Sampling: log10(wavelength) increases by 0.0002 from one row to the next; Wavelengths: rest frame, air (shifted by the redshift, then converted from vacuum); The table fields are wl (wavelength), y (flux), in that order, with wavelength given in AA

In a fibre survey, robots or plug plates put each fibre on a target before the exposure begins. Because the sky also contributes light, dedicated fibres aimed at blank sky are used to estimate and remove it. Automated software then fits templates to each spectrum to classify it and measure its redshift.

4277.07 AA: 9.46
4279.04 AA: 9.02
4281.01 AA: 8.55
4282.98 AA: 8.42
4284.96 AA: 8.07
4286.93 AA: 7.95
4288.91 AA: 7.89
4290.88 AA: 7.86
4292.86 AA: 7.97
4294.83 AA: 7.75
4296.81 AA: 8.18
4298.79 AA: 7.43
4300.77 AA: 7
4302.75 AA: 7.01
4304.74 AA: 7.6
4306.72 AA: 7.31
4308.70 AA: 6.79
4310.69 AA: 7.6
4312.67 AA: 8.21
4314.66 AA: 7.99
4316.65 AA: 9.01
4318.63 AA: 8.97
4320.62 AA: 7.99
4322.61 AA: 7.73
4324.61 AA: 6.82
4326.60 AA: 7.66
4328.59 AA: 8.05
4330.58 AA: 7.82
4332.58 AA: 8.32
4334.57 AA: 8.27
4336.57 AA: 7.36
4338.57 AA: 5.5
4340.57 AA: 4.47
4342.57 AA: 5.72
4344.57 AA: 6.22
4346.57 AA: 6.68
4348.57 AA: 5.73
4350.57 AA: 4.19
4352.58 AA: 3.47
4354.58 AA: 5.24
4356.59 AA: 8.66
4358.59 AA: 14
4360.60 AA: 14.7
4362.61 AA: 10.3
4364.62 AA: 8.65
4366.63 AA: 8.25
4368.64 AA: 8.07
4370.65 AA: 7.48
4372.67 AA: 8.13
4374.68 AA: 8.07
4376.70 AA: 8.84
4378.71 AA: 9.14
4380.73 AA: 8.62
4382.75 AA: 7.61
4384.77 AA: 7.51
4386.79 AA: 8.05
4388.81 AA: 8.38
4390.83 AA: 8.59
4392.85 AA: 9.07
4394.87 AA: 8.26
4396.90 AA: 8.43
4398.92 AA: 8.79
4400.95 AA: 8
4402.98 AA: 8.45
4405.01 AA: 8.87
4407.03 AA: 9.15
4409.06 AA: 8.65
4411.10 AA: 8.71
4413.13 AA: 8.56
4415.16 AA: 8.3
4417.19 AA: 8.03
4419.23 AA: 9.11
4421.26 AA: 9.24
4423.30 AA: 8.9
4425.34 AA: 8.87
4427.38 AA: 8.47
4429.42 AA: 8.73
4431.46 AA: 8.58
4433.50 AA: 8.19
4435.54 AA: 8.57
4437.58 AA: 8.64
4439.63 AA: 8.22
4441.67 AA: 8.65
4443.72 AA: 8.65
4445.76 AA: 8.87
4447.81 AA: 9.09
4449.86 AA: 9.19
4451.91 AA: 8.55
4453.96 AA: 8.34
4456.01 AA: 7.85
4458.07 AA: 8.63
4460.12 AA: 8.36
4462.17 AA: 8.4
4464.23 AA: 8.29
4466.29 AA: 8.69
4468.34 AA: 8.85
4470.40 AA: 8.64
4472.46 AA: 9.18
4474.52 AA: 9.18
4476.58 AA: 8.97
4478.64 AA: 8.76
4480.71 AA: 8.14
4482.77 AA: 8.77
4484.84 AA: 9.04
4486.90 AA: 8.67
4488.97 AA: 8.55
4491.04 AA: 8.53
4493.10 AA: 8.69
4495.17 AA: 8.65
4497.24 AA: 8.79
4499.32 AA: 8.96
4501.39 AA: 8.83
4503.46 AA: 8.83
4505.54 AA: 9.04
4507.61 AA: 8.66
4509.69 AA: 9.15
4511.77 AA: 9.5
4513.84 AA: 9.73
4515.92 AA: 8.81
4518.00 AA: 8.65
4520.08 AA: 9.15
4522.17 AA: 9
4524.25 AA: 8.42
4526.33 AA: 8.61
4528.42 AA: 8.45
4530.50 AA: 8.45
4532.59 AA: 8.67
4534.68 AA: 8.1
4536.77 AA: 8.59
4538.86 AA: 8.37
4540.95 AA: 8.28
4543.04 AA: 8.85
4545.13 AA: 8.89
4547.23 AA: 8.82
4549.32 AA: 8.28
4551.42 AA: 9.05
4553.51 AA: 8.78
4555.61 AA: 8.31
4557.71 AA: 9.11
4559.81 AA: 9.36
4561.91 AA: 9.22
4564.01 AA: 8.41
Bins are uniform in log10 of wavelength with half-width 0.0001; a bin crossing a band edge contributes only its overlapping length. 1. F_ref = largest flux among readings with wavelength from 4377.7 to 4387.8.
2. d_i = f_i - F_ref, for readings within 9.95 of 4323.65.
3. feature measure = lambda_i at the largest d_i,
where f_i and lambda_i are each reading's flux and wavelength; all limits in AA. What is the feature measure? 4316.65 AA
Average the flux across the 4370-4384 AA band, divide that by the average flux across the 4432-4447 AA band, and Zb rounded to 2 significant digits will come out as 0.97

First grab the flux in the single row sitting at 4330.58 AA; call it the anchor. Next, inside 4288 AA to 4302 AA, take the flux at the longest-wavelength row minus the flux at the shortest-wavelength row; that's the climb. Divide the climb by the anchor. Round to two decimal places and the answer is -0.11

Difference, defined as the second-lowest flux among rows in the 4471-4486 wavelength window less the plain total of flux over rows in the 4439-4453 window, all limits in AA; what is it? -52.5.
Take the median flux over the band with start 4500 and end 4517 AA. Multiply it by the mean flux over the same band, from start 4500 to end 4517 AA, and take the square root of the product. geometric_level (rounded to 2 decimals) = 9.00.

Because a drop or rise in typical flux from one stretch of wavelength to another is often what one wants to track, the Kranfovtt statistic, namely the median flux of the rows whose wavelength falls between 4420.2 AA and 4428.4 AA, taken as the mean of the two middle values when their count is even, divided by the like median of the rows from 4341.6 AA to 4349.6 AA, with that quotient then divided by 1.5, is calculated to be 0.991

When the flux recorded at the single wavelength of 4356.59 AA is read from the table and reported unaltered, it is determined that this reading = 8.66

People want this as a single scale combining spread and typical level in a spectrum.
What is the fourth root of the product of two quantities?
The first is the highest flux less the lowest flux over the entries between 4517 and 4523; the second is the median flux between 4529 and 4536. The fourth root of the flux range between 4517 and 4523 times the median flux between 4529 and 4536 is 1.43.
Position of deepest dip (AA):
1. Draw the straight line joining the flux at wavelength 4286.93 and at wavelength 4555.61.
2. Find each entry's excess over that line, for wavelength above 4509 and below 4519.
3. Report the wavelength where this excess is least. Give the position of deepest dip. 4518.00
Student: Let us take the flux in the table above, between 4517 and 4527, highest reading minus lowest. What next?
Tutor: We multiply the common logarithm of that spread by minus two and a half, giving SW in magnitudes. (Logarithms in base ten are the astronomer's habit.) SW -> 0.3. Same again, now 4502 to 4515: -0.1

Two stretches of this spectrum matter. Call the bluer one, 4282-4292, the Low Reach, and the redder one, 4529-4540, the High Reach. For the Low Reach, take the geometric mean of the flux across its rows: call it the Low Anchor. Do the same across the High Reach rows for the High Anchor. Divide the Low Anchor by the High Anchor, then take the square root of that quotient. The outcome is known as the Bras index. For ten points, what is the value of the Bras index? 0.98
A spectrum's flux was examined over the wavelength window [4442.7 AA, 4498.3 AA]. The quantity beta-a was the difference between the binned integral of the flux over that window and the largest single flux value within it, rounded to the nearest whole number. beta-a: 473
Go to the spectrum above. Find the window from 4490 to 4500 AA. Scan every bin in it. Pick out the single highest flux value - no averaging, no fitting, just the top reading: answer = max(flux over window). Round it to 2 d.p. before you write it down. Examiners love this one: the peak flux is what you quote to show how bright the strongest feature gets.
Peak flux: 8.96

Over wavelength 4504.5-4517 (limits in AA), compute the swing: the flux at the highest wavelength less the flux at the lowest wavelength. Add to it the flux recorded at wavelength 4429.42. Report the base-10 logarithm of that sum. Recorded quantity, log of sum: 0.929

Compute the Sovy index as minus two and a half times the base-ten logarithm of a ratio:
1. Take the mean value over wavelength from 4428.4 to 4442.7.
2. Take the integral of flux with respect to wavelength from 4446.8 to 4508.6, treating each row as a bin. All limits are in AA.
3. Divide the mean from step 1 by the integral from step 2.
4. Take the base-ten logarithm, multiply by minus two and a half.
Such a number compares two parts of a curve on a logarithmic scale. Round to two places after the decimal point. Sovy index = 4.50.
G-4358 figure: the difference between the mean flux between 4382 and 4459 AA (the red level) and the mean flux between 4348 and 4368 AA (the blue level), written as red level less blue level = 0.2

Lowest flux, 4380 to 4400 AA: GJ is 7.51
